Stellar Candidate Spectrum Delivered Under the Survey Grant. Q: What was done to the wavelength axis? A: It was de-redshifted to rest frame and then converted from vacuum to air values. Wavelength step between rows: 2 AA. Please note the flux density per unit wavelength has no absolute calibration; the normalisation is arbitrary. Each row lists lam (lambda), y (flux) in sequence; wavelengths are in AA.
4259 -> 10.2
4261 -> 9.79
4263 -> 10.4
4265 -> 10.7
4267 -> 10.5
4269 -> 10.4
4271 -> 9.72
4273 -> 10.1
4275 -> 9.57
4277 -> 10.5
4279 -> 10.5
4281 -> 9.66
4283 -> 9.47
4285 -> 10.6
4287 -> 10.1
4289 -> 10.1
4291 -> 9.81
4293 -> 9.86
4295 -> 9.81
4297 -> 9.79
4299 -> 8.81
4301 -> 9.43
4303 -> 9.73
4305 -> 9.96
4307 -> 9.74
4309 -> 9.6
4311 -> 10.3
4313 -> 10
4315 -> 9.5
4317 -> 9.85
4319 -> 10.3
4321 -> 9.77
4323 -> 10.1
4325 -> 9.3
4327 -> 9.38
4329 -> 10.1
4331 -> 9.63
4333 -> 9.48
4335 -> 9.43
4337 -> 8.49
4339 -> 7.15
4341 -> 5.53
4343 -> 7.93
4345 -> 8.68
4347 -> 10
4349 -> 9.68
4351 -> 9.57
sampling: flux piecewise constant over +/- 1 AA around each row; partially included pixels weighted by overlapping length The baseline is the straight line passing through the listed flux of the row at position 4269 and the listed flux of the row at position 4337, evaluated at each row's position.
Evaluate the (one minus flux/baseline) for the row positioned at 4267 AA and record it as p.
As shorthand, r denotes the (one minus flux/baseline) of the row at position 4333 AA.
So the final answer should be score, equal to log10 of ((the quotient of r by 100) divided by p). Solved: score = -0.6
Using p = 0.00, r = -0.10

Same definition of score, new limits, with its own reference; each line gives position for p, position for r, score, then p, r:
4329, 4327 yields -2.4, -0.16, -0.07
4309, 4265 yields -2.3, -0.03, -0.02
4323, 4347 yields -1.8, -0.14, -0.22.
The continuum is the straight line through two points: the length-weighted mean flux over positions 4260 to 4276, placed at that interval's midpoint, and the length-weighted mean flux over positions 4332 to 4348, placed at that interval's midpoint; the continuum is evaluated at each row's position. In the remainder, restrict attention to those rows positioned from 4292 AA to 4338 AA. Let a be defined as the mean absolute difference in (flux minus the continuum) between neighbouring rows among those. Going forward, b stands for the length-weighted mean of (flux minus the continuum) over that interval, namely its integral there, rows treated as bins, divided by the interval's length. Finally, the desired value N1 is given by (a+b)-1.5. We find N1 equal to -0.4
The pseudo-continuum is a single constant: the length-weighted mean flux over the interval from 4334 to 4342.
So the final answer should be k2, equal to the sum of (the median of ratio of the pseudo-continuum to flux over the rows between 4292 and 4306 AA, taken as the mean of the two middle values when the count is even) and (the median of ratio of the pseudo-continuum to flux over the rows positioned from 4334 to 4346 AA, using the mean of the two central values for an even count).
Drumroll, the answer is 1.71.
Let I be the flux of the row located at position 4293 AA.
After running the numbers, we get 9.86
